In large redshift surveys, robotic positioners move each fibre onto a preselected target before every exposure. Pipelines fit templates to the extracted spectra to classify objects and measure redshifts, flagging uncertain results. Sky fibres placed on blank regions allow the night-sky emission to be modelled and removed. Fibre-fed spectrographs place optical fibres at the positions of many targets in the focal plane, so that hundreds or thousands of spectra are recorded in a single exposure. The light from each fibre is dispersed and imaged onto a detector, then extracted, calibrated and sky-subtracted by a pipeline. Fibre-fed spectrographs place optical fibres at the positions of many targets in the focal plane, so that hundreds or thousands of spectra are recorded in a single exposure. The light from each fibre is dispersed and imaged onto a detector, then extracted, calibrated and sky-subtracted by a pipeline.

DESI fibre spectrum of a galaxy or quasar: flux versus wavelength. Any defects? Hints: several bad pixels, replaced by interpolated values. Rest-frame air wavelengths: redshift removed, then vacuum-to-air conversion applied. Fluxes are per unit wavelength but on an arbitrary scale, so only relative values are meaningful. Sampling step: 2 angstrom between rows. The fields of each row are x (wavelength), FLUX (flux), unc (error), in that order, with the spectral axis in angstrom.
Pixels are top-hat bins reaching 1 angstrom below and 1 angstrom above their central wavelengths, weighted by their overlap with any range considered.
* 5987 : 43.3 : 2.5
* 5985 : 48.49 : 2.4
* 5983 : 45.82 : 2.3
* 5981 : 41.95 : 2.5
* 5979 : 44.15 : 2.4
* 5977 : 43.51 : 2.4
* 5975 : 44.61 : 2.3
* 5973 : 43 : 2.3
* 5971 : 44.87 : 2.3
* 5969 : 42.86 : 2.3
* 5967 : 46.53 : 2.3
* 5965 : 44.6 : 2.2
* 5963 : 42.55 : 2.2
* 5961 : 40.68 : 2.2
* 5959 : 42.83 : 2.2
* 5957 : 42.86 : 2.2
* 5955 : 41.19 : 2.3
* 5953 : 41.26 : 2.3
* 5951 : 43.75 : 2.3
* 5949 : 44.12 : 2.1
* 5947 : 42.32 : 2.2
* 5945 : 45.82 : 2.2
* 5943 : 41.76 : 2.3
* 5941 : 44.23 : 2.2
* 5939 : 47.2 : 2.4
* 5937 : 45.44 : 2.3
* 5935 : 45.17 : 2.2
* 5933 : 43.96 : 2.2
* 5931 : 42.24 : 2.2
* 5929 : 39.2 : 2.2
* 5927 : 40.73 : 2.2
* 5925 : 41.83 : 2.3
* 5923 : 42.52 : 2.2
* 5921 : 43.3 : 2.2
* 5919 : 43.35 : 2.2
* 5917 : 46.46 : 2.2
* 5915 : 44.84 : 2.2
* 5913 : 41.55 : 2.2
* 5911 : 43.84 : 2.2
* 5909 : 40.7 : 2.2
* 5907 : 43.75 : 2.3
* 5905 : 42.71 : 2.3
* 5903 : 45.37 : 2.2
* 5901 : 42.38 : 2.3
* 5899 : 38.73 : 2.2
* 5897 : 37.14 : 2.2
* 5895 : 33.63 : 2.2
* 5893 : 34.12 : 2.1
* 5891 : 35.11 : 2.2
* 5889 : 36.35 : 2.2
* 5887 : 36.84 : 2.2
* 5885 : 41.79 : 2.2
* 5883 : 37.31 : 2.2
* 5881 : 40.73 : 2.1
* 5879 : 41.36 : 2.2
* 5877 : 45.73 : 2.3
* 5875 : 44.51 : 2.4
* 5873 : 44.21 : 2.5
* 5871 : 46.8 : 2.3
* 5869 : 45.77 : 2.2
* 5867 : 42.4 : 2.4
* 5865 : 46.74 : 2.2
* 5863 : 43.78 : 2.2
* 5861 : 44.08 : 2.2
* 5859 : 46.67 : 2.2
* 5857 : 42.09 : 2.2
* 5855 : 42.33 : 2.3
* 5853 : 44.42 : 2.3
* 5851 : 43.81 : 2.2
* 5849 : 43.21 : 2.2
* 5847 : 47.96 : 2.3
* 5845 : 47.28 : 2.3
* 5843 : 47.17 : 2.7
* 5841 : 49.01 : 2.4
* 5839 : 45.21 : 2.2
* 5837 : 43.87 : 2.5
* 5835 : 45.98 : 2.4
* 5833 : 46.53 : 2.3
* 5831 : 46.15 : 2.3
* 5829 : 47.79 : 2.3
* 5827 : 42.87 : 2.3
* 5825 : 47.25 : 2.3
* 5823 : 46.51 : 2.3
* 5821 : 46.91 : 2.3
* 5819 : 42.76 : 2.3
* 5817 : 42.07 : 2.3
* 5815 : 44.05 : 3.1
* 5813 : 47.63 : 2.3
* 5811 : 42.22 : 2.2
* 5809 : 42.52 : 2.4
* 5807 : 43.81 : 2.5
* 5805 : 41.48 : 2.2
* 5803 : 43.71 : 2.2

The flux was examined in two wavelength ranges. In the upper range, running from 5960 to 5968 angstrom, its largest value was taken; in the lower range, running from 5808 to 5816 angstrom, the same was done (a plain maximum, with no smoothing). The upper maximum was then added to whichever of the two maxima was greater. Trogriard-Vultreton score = 94.2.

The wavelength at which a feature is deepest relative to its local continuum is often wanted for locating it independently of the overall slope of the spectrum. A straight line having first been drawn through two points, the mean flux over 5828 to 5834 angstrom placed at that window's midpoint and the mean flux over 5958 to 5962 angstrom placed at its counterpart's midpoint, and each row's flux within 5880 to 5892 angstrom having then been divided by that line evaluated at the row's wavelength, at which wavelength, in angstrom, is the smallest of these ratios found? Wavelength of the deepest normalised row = 5891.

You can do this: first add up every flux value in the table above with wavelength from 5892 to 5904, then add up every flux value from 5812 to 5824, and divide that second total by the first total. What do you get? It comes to 1.17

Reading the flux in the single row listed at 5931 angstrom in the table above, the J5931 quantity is 42.24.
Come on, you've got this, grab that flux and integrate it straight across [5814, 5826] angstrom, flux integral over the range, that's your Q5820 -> 539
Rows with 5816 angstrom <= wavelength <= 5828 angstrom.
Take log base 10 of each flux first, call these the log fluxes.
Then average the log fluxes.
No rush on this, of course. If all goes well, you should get 1.65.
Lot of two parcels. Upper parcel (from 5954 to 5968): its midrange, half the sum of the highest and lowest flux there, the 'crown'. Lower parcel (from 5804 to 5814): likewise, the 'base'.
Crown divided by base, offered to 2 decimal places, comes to 0.98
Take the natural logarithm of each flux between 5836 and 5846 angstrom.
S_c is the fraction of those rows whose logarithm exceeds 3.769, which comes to 1.0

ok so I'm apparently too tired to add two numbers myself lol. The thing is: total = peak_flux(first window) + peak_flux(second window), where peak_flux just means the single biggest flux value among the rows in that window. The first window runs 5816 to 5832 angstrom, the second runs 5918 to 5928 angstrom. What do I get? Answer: 91.1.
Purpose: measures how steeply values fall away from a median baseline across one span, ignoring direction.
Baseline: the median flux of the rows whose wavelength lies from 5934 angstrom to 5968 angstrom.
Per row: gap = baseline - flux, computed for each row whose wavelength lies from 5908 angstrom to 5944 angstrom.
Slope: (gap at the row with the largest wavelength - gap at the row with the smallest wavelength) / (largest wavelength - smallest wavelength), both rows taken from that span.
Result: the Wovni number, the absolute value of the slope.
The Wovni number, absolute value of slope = 0.031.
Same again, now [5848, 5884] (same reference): 0.174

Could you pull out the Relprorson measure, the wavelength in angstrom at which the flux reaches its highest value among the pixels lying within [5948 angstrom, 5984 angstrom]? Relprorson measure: 5967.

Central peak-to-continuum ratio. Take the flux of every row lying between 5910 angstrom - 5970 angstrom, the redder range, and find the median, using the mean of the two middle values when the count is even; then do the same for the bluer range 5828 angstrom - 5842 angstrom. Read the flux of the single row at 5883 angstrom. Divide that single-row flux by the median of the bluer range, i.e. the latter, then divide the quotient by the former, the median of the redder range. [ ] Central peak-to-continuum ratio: 0.0188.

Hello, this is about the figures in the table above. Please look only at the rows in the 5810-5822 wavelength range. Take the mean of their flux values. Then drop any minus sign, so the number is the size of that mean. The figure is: 44.3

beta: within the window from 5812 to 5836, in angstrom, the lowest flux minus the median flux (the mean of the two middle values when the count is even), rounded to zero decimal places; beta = -4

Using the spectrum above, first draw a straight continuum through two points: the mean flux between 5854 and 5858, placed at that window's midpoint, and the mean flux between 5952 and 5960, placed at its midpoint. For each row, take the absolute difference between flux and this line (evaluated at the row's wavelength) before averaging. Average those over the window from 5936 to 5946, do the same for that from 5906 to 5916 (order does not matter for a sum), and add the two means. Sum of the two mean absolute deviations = 5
